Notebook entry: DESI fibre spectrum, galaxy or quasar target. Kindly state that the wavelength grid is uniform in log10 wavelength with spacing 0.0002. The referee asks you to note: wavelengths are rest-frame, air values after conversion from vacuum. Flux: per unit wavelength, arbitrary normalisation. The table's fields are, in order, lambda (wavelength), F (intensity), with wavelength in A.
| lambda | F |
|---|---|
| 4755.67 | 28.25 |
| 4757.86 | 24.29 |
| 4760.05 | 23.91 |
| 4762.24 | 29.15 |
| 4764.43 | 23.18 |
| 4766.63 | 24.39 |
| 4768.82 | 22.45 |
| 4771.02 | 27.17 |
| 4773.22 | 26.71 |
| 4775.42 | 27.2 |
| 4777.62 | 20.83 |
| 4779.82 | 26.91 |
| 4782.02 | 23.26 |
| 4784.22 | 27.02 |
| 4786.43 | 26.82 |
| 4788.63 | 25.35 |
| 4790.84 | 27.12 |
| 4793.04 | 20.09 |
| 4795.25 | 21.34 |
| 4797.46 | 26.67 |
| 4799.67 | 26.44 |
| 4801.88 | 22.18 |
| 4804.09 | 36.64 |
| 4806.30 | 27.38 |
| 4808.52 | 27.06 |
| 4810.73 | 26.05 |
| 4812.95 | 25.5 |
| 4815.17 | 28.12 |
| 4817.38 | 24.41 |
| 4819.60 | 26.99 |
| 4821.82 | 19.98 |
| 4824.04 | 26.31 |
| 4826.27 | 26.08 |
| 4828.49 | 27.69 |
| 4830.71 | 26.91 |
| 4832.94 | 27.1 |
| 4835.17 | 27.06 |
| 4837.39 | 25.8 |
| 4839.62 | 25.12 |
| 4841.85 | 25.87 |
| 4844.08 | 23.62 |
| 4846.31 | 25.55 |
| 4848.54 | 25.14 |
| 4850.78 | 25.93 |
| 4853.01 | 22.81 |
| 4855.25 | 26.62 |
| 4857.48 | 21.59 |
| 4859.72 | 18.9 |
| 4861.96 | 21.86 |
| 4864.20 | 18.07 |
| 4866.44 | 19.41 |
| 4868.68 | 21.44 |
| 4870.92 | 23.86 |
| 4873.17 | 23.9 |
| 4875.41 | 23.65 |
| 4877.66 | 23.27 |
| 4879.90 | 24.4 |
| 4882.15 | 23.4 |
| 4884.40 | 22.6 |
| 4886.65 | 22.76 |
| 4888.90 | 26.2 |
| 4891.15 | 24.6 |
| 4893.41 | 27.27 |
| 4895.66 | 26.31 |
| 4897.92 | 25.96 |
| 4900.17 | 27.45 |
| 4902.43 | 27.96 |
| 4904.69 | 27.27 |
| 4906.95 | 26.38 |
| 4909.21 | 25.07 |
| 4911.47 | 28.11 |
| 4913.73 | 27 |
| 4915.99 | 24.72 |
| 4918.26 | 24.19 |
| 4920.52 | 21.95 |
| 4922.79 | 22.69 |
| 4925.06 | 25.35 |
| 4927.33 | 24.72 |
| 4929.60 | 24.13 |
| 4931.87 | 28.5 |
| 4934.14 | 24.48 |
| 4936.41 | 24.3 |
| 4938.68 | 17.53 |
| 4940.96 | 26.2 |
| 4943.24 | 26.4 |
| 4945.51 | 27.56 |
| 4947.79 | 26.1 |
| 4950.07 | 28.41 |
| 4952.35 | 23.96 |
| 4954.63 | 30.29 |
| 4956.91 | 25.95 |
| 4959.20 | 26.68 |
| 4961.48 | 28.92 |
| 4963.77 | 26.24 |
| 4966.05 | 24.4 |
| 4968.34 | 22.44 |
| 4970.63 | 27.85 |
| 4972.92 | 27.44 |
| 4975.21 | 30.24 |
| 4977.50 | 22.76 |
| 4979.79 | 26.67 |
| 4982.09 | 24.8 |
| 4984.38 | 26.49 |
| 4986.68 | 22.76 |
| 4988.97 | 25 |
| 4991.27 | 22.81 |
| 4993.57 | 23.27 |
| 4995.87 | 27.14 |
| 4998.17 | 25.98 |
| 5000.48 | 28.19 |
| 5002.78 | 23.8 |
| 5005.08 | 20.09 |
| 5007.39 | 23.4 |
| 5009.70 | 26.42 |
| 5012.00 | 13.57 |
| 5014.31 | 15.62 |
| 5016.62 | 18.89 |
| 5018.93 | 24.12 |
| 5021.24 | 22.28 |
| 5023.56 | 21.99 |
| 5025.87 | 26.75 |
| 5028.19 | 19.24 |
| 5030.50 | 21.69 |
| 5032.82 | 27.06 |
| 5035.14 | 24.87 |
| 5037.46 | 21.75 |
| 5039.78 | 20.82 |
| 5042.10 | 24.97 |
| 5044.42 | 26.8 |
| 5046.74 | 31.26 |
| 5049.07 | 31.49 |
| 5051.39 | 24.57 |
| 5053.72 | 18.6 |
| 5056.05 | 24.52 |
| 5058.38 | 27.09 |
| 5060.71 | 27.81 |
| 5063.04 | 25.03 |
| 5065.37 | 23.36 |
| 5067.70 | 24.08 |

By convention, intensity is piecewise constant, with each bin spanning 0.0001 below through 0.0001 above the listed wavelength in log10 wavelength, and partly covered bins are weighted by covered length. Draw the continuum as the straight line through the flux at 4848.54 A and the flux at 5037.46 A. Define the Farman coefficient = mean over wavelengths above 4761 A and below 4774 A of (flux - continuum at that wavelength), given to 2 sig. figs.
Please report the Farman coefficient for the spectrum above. -1.1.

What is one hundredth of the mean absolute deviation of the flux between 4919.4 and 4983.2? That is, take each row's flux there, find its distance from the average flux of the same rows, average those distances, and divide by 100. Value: 0.021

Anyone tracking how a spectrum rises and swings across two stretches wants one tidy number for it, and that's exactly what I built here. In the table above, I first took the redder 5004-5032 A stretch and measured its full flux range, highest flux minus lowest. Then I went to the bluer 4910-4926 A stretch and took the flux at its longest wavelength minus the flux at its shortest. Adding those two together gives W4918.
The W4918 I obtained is 10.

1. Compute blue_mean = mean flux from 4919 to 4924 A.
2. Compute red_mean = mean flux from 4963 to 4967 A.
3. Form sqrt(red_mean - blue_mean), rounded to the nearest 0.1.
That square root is 1.7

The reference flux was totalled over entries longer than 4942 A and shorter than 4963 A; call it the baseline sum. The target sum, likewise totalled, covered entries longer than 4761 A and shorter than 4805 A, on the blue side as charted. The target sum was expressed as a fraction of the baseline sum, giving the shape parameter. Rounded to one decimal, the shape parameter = 2.1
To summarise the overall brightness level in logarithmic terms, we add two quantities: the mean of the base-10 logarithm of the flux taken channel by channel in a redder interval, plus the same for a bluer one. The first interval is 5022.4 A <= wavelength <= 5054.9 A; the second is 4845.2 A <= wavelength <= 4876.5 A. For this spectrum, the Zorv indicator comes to 2.74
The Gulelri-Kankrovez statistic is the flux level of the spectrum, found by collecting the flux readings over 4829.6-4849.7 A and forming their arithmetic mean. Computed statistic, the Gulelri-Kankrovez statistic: 25.8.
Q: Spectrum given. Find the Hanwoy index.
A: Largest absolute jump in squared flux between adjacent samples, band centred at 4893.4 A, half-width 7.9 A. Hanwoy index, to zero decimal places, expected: 168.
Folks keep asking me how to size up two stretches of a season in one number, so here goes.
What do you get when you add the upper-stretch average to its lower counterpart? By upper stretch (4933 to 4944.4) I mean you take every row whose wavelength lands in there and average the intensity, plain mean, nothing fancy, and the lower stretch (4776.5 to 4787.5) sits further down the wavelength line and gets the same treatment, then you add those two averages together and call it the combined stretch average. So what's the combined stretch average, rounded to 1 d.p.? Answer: 48.8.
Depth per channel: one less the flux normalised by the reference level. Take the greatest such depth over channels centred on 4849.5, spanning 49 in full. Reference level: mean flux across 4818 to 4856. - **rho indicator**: 0.29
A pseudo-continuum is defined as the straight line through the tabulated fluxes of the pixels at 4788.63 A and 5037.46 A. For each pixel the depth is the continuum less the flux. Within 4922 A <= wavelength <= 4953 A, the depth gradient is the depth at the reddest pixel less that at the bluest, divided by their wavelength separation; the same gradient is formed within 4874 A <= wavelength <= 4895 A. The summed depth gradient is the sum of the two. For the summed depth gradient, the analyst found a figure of -0.27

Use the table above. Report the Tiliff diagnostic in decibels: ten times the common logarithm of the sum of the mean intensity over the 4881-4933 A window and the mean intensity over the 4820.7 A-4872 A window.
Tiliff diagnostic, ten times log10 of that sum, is 16.9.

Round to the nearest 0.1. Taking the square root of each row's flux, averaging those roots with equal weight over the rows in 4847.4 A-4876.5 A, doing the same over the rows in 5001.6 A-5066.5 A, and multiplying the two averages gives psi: 22.9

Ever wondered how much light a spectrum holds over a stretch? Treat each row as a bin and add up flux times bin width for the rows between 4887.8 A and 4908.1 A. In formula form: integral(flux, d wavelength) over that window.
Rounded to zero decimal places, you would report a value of 540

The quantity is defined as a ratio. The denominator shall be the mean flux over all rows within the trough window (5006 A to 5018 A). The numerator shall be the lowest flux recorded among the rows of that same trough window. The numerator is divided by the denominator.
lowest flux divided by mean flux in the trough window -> 0.69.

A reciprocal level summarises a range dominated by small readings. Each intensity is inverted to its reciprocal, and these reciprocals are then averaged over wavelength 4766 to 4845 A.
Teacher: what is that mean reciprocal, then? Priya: 0.0394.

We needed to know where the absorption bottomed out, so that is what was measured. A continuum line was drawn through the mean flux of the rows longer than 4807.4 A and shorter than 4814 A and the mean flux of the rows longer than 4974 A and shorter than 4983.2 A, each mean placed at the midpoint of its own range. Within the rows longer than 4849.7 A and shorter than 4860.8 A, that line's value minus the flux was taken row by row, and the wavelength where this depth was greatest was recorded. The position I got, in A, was 4859.72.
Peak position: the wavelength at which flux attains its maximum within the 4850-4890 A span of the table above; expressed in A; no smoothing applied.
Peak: 4855.25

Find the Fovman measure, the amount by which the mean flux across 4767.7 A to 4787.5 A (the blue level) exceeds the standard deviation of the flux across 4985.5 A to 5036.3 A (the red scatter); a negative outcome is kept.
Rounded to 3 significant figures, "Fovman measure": 21.7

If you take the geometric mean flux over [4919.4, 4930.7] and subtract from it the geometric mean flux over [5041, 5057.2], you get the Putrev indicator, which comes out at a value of -1.95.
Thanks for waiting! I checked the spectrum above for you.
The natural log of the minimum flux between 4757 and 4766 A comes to 3.14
